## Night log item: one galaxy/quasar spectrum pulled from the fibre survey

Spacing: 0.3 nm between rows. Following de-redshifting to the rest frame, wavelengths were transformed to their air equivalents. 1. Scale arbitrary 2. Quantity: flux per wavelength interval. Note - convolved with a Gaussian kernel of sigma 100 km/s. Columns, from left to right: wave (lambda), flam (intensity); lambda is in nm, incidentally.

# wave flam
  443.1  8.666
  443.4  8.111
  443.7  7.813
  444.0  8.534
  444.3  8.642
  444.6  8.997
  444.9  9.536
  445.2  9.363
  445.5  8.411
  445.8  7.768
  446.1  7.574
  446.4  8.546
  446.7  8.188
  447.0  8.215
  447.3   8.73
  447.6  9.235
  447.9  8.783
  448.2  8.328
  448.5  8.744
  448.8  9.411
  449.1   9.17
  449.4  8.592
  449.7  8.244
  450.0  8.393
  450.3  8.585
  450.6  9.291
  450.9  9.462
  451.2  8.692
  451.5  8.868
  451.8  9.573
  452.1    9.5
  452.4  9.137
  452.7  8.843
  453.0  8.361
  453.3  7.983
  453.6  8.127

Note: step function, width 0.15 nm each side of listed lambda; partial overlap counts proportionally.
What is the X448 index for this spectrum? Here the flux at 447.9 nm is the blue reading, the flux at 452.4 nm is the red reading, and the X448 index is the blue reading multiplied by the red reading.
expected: 80.3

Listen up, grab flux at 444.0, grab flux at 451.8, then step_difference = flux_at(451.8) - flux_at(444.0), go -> 1.0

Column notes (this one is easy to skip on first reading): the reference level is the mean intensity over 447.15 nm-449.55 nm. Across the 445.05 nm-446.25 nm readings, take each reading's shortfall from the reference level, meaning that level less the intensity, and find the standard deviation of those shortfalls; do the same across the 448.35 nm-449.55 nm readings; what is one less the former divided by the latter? -1.1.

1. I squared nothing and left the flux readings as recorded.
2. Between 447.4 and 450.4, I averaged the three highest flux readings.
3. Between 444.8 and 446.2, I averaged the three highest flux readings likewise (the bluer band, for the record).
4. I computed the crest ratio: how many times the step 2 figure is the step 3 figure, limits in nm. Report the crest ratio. 1.019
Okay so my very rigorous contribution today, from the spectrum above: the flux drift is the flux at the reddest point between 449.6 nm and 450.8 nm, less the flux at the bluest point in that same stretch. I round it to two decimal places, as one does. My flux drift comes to 1.05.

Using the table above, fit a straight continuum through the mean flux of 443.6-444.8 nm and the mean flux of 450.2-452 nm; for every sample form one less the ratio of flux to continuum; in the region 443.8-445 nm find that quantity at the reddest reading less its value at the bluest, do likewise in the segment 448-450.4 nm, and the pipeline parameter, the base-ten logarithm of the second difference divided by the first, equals -1.0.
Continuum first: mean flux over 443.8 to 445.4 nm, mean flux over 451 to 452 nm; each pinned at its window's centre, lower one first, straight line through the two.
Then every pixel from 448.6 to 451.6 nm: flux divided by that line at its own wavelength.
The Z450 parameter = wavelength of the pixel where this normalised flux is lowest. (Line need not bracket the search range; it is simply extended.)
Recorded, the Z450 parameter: 449.7 nm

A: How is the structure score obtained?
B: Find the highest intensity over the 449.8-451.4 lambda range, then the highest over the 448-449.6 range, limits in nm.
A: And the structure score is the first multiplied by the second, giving 89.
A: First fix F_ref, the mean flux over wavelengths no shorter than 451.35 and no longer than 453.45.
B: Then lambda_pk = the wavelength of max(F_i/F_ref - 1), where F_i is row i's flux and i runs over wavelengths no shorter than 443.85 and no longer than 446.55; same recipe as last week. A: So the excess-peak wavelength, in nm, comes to 444.9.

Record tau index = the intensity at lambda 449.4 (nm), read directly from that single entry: 8.592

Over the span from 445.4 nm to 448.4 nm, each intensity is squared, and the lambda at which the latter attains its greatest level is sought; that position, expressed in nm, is 447.6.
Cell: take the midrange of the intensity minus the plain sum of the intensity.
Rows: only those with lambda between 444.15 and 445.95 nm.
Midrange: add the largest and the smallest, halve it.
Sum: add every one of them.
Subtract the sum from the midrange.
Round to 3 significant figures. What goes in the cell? -44.1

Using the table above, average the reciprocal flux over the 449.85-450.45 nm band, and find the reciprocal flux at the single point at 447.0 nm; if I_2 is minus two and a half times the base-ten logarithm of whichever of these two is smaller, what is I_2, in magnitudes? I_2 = 2.32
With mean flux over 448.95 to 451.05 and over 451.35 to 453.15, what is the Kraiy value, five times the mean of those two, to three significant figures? 44.7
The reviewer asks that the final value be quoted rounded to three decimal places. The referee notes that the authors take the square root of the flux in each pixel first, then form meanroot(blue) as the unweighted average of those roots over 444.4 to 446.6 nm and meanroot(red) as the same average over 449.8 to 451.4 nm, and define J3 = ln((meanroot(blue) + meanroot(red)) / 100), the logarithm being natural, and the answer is -2.829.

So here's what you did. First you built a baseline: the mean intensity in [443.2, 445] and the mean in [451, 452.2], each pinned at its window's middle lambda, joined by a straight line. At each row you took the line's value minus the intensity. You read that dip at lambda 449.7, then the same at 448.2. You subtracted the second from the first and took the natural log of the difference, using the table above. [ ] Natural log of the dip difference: -1.6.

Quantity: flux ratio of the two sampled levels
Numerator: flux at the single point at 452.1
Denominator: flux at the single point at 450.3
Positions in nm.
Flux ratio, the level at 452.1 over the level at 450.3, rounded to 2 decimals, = 1.11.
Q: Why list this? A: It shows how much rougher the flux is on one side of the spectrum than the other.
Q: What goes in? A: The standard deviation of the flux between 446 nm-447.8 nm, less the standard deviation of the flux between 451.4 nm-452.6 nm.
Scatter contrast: 0.23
